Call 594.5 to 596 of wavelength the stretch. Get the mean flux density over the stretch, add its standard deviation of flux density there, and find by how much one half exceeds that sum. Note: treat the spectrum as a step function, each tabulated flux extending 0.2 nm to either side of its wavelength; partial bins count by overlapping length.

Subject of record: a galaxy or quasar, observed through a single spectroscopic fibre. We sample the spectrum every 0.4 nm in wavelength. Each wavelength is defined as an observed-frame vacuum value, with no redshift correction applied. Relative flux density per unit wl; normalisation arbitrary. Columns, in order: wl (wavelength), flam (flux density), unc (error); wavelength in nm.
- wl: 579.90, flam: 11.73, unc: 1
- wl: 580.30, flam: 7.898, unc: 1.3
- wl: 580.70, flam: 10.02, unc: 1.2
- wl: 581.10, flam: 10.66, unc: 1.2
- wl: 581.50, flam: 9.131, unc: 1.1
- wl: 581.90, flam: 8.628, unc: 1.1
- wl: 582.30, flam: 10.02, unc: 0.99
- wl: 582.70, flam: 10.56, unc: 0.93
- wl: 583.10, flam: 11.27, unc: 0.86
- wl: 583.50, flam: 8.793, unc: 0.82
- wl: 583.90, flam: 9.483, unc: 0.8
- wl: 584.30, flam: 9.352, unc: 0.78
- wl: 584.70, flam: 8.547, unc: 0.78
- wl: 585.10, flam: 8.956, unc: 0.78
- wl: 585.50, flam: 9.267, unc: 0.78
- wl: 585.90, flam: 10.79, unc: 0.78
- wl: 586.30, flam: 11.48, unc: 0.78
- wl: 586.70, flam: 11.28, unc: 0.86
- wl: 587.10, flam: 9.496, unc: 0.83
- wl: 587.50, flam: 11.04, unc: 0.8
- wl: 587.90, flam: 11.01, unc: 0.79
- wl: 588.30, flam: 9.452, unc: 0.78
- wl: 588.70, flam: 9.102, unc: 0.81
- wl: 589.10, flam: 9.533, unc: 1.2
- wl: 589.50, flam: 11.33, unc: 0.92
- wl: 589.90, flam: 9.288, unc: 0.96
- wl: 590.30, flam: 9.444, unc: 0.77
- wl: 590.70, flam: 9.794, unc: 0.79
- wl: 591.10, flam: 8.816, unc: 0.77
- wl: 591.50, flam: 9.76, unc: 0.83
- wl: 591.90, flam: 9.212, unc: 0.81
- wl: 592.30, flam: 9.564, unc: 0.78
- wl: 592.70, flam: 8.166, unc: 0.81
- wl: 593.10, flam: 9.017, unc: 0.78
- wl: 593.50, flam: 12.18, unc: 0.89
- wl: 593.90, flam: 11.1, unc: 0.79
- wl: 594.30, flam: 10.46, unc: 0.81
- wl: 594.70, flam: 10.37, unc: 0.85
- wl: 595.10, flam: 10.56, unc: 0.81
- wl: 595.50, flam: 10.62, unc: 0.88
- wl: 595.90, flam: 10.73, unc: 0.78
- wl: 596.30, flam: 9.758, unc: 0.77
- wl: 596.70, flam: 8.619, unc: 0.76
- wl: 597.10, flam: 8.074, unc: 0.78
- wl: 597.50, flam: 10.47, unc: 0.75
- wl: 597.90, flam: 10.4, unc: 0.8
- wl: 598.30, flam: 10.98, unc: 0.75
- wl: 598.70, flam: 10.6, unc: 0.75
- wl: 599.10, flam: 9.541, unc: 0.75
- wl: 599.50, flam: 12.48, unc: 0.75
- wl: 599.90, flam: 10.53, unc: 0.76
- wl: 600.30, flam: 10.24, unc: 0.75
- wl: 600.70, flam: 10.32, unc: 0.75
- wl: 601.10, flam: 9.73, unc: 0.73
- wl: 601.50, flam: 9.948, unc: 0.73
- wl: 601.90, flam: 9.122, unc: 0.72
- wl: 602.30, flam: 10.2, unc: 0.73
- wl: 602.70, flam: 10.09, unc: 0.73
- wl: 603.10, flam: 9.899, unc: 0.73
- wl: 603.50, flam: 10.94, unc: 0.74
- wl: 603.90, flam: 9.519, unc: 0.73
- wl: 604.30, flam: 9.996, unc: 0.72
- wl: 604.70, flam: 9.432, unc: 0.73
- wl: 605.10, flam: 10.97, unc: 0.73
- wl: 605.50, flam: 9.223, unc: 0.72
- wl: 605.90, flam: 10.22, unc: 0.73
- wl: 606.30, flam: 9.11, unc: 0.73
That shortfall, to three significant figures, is -10.2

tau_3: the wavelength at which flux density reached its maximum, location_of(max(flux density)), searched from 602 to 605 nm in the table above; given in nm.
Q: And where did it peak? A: 603.50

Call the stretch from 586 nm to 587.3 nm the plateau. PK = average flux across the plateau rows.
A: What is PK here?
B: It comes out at 10.8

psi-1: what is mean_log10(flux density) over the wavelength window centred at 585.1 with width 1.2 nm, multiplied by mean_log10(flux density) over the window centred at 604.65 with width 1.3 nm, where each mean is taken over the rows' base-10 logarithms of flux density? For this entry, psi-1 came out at 0.95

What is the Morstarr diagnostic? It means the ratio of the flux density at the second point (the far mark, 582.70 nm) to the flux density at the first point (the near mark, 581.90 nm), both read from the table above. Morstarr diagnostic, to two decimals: 1.22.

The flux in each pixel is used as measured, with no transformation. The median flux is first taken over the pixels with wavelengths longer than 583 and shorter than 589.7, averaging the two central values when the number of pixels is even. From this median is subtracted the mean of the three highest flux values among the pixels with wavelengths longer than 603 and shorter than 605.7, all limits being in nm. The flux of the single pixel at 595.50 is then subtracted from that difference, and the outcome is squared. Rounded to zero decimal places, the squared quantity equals 138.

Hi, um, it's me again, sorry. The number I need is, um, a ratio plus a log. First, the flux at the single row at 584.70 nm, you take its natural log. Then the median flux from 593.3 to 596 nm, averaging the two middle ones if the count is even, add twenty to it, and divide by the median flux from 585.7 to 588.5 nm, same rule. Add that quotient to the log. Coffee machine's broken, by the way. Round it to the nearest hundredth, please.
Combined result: 4.93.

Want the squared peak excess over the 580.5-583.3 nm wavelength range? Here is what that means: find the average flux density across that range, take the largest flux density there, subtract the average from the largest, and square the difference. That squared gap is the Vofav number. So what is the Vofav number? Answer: 1.5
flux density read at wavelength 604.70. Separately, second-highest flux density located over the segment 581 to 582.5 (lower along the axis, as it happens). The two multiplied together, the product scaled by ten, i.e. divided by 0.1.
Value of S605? 945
